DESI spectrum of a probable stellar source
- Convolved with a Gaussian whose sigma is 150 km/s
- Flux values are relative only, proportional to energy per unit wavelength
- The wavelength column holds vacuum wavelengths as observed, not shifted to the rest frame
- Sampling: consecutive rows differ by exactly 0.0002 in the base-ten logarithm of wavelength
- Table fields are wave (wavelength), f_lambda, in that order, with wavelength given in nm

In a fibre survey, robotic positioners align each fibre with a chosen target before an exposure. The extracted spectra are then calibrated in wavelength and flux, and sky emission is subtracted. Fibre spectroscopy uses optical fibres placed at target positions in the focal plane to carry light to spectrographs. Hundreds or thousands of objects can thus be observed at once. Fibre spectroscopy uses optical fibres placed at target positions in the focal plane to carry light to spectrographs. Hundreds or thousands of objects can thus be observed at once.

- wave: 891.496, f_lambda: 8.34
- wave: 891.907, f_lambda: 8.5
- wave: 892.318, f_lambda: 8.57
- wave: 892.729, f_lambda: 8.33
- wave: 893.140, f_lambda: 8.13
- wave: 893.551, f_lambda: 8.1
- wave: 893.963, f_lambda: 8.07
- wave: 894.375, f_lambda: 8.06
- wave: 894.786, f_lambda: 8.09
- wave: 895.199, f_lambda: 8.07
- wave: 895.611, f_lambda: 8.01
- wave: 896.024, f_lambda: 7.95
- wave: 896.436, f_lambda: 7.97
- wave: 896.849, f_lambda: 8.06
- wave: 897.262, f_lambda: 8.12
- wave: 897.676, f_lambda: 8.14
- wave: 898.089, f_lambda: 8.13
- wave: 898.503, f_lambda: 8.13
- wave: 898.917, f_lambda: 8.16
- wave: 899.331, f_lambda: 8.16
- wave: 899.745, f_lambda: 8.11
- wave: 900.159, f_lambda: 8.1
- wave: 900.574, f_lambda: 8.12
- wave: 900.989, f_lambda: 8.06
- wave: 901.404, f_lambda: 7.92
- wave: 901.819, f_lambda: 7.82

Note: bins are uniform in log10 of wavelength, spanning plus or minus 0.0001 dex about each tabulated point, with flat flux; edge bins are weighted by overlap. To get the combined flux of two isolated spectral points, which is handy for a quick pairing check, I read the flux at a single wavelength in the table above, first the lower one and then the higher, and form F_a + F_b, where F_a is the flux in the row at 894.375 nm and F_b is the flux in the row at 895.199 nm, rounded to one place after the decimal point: 16.1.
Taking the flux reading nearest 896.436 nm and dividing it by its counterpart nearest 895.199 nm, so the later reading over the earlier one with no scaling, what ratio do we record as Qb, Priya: 0.99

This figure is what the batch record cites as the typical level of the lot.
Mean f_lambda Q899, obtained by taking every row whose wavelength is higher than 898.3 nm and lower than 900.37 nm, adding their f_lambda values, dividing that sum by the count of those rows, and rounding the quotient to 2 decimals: 8.13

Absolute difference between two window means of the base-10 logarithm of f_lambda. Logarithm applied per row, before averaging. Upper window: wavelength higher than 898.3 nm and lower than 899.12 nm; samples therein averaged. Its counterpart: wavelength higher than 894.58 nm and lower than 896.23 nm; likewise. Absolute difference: 0.006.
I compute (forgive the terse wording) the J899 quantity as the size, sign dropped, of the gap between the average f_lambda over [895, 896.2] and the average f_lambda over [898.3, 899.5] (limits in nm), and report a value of 0.14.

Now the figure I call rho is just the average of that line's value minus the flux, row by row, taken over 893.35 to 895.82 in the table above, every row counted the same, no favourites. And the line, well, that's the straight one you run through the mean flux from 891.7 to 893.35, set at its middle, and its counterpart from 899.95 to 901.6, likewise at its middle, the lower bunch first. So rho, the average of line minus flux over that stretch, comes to 0.23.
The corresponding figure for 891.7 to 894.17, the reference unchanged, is 0.08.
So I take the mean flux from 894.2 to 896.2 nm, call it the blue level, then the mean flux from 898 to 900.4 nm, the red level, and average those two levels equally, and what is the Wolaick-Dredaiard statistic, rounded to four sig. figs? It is 8.084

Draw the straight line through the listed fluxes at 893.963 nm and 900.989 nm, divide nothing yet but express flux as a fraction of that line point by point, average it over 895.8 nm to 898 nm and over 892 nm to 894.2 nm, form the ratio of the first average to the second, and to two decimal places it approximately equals 0.98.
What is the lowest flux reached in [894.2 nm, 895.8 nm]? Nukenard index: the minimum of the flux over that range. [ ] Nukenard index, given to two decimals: 8.01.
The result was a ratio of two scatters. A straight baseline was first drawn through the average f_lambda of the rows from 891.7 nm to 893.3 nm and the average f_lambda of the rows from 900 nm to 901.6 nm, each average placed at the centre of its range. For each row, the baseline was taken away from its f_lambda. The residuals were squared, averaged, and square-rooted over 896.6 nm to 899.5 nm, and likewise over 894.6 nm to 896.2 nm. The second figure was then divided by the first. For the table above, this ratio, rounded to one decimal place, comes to 3.5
